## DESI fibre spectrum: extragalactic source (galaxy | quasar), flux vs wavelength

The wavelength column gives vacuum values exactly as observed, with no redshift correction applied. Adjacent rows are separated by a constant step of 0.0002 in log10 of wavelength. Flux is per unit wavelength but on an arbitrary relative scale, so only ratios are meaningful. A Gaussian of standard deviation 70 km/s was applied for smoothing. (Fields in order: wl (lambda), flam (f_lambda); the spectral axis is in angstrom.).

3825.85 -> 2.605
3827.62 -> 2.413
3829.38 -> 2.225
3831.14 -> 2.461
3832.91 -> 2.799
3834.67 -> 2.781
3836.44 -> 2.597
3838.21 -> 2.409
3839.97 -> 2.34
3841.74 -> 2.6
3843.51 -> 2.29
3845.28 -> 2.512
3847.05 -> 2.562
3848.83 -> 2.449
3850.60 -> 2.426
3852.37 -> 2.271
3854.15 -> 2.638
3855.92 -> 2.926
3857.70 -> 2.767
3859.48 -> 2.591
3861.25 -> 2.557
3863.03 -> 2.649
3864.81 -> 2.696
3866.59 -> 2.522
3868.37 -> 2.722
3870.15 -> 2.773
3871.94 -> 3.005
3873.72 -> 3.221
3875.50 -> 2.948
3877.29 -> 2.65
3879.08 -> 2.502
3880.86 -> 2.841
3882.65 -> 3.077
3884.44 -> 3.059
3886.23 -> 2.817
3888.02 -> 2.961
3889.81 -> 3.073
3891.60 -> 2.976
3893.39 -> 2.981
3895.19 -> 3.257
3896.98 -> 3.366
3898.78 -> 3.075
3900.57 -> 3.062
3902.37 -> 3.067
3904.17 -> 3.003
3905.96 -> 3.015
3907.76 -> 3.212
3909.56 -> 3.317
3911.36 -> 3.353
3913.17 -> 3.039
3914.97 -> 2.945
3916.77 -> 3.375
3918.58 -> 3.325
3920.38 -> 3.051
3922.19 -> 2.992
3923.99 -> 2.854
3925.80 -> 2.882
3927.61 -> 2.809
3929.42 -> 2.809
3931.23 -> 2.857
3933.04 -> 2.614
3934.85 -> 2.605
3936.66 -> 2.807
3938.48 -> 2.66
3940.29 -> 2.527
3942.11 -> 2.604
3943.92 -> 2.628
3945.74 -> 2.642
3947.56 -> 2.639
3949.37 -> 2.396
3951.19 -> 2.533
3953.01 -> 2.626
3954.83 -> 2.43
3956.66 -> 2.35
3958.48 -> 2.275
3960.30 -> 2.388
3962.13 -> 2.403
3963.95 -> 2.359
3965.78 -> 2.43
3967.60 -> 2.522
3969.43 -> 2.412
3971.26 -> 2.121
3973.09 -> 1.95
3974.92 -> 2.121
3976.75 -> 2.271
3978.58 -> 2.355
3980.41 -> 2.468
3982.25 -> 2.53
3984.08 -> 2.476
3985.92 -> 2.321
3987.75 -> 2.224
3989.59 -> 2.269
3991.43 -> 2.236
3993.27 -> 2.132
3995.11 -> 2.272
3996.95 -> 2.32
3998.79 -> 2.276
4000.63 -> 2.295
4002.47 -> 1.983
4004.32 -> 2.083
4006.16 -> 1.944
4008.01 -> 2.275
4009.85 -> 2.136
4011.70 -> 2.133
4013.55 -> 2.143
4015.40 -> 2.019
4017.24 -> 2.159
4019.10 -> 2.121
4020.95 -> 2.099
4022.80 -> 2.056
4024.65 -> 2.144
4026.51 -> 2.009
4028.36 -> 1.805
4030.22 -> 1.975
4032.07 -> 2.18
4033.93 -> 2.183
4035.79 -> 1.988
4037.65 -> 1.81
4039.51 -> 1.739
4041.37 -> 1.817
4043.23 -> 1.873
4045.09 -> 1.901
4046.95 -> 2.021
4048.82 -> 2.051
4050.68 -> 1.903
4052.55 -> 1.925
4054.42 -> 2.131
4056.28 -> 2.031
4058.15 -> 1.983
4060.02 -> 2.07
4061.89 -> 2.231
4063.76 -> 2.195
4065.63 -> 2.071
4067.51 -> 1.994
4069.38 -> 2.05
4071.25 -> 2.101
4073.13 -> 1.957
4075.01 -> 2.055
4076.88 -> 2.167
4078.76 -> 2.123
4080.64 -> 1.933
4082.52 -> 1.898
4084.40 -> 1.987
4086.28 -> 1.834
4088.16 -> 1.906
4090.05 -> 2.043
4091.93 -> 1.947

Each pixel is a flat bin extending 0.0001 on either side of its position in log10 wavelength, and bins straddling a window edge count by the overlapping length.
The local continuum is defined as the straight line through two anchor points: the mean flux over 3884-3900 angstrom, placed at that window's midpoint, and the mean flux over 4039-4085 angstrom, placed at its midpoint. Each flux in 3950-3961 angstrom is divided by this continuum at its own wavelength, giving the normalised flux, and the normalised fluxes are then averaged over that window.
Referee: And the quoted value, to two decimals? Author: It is 0.91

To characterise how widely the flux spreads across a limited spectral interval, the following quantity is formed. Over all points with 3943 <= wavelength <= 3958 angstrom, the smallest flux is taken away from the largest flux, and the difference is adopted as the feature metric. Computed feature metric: 0.29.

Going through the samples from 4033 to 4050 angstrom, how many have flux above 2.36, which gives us 0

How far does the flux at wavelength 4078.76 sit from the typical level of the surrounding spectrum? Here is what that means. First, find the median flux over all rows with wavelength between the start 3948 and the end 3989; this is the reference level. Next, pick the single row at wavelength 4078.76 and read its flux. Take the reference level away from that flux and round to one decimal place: -0.3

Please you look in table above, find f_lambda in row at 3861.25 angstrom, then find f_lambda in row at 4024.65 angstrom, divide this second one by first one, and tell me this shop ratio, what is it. 0.84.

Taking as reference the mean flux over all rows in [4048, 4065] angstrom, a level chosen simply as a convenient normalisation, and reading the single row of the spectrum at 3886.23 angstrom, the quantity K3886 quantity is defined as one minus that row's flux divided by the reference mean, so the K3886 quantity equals -0.37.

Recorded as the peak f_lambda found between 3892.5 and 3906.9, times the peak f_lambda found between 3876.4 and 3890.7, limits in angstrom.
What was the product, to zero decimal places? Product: 10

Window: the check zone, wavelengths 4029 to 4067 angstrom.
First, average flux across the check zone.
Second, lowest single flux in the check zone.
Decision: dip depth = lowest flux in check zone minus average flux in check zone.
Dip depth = -0.26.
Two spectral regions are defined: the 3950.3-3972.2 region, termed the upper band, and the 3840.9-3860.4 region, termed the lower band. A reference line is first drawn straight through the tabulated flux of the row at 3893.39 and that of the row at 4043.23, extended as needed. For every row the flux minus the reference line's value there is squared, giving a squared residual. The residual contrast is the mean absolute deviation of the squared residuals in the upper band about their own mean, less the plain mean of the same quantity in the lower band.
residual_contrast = -0.59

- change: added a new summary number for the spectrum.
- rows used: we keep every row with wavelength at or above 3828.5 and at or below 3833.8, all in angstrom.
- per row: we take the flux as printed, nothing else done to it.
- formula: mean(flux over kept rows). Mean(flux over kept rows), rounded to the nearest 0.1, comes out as 2.5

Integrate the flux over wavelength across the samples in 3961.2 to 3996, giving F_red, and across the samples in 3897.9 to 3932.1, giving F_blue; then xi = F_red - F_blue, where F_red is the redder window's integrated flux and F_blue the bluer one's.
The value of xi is -24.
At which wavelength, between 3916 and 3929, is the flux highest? 3916.77 angstrom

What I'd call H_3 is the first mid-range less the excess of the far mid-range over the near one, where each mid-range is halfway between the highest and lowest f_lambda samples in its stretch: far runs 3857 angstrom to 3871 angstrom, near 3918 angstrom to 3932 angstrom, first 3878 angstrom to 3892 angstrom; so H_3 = 3.2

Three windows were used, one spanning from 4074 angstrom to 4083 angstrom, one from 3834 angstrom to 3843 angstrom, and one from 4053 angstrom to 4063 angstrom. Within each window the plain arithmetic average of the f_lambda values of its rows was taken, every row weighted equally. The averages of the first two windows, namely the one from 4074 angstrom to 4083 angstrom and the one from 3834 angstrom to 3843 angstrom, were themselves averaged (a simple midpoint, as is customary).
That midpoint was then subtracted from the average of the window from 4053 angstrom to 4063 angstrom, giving -0.2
